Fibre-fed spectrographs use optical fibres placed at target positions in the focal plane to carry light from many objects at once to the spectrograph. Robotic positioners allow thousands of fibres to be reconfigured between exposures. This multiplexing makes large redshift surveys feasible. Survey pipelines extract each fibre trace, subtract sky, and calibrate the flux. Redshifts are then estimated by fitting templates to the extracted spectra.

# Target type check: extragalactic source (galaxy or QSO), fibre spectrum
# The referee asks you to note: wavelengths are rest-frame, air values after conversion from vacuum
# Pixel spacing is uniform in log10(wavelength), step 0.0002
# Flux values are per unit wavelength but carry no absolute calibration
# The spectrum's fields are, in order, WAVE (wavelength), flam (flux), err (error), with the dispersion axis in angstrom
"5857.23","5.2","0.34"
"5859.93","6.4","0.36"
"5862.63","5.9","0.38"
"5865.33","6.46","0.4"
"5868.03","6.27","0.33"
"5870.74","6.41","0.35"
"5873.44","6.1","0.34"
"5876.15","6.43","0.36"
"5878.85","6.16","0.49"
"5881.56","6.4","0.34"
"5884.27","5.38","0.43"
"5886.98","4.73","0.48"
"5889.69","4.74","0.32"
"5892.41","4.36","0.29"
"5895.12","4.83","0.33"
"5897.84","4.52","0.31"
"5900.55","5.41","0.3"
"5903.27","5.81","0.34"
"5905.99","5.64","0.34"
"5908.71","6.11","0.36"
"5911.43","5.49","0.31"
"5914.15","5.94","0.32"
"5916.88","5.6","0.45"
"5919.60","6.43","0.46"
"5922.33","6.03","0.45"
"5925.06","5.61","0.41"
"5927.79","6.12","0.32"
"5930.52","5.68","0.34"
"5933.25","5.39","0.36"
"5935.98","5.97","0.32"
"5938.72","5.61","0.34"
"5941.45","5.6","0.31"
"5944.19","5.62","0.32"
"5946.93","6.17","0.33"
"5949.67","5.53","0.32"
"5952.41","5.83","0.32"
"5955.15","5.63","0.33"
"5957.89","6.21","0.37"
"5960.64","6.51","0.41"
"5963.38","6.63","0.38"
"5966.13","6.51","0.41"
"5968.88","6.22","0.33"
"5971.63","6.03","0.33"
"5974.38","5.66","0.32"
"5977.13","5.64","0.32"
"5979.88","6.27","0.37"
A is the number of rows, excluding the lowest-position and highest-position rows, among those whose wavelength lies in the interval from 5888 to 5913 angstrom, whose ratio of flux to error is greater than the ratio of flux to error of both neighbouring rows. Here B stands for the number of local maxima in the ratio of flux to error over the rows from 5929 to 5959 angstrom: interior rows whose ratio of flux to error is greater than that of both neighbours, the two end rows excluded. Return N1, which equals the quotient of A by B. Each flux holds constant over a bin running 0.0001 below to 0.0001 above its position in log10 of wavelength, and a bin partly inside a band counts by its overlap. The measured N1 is 0.50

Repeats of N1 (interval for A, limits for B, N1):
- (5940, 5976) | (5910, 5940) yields 1.00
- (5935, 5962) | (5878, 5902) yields 1.50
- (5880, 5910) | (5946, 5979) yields 0.67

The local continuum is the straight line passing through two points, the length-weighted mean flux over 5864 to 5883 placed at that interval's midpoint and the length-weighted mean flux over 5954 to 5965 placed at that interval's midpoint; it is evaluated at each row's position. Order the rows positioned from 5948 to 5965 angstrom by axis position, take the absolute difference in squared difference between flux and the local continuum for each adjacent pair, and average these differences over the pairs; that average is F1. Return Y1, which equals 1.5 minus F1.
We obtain 1.28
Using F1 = 0.22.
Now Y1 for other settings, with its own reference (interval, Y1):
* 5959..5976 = 1.39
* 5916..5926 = 1.20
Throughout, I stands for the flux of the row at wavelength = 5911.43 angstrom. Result 5.49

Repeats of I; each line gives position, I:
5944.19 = 5.62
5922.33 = 6.03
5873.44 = 6.1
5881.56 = 6.4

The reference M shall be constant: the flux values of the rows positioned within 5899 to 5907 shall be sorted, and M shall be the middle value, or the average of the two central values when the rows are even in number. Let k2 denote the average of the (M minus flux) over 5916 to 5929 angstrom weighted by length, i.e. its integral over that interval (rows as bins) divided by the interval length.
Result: -0.3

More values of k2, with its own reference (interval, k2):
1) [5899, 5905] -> 0.1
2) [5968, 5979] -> -0.2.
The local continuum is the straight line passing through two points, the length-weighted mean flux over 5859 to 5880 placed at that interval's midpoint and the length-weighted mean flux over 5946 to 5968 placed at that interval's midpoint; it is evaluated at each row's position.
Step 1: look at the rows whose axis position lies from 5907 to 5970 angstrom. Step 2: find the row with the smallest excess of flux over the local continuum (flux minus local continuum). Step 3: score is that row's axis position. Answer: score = 5933.25 angstrom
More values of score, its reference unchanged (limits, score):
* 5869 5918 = 5892.41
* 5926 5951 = 5933.25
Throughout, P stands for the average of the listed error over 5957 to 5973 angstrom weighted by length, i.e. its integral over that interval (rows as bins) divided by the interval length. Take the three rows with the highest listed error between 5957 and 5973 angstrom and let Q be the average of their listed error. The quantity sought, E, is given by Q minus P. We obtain 0.028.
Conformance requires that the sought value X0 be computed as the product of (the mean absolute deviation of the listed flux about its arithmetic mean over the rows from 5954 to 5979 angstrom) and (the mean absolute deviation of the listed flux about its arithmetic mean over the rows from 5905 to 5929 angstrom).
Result 0.09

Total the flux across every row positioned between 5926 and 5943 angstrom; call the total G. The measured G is 34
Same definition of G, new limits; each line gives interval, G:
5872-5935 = 129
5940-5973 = 72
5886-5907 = 40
